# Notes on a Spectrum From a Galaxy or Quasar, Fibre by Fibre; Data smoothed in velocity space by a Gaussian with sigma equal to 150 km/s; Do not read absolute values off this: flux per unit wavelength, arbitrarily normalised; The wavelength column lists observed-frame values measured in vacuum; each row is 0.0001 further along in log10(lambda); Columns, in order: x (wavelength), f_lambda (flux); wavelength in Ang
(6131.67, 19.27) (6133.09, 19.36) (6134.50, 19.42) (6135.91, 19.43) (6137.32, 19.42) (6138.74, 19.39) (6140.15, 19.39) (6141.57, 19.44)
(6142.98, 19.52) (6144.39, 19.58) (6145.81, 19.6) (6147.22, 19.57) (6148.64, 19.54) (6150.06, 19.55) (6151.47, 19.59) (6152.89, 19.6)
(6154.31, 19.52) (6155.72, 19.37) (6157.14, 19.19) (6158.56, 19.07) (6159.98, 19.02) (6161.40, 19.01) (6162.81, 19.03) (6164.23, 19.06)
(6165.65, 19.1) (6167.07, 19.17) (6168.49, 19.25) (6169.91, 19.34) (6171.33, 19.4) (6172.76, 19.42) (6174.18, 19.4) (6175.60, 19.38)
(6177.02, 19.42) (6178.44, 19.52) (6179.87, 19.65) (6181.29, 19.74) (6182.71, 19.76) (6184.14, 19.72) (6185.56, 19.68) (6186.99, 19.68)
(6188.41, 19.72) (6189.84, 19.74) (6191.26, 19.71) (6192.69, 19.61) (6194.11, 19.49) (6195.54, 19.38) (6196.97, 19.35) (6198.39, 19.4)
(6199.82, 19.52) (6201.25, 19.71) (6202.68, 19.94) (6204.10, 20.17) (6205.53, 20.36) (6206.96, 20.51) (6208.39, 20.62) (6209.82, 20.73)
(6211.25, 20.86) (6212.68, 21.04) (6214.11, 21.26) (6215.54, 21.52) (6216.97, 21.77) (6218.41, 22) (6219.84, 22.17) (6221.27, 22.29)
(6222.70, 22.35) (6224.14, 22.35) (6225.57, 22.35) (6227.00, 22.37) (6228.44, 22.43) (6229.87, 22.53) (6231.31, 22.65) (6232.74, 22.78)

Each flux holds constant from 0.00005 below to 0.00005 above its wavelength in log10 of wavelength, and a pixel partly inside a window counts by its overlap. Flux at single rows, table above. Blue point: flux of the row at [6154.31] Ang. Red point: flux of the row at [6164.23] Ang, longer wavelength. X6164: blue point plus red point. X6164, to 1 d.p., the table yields 38.6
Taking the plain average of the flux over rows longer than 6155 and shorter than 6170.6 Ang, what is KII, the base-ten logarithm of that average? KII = 1.28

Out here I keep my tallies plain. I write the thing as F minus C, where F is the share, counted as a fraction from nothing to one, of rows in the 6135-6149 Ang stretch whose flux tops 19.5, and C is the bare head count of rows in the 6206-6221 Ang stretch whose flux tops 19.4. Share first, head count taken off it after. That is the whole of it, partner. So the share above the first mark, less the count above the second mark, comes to -9.50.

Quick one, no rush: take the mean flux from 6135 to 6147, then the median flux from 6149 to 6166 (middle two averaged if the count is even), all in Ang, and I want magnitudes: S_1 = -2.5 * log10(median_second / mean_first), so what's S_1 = 0.02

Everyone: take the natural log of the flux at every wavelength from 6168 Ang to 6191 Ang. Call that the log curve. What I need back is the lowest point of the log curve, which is 2.96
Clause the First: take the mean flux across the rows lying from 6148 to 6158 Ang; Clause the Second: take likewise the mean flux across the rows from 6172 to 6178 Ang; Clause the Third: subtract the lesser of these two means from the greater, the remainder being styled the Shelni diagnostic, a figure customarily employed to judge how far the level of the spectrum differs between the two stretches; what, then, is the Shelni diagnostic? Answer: 0.1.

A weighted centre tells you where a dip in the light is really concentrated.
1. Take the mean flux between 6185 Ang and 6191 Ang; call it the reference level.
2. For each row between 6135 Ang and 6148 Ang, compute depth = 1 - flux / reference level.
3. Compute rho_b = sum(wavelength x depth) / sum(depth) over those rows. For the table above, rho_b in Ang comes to 6140.4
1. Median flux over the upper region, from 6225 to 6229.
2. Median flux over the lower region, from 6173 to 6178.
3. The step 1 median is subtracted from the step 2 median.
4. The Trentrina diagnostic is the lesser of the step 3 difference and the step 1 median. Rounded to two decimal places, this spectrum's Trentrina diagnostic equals -2.97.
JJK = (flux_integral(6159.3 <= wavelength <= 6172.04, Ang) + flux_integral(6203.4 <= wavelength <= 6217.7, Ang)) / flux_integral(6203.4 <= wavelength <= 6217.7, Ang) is 1.8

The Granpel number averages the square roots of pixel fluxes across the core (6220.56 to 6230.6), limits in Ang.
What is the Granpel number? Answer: 4.73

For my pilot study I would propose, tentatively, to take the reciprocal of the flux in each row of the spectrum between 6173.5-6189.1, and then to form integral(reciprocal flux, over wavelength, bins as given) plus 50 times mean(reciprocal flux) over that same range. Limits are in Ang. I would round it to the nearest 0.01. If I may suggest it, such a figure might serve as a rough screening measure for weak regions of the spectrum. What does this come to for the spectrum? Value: 3.35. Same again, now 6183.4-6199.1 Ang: 3.35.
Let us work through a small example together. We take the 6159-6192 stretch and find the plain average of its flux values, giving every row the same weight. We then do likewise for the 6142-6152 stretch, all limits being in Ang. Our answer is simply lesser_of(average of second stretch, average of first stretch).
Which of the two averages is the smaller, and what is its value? 19.4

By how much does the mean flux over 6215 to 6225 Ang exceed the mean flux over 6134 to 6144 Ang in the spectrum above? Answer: 2.6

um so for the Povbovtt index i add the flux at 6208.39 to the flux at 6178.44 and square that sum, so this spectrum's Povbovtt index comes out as 1611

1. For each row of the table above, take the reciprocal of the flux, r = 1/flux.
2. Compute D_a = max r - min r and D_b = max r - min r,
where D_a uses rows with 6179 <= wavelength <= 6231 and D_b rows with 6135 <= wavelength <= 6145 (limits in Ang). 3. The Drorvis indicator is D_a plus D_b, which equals 0.0078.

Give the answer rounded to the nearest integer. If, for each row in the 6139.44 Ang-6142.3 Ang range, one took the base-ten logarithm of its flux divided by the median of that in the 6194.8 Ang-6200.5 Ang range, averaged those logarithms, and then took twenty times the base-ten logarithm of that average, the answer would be -65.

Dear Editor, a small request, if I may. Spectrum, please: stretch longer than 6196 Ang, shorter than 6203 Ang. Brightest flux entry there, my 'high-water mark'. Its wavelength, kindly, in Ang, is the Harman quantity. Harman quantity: 6202.68 Ang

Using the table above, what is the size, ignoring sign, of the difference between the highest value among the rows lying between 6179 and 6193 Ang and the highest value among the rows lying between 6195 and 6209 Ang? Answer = 0.86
